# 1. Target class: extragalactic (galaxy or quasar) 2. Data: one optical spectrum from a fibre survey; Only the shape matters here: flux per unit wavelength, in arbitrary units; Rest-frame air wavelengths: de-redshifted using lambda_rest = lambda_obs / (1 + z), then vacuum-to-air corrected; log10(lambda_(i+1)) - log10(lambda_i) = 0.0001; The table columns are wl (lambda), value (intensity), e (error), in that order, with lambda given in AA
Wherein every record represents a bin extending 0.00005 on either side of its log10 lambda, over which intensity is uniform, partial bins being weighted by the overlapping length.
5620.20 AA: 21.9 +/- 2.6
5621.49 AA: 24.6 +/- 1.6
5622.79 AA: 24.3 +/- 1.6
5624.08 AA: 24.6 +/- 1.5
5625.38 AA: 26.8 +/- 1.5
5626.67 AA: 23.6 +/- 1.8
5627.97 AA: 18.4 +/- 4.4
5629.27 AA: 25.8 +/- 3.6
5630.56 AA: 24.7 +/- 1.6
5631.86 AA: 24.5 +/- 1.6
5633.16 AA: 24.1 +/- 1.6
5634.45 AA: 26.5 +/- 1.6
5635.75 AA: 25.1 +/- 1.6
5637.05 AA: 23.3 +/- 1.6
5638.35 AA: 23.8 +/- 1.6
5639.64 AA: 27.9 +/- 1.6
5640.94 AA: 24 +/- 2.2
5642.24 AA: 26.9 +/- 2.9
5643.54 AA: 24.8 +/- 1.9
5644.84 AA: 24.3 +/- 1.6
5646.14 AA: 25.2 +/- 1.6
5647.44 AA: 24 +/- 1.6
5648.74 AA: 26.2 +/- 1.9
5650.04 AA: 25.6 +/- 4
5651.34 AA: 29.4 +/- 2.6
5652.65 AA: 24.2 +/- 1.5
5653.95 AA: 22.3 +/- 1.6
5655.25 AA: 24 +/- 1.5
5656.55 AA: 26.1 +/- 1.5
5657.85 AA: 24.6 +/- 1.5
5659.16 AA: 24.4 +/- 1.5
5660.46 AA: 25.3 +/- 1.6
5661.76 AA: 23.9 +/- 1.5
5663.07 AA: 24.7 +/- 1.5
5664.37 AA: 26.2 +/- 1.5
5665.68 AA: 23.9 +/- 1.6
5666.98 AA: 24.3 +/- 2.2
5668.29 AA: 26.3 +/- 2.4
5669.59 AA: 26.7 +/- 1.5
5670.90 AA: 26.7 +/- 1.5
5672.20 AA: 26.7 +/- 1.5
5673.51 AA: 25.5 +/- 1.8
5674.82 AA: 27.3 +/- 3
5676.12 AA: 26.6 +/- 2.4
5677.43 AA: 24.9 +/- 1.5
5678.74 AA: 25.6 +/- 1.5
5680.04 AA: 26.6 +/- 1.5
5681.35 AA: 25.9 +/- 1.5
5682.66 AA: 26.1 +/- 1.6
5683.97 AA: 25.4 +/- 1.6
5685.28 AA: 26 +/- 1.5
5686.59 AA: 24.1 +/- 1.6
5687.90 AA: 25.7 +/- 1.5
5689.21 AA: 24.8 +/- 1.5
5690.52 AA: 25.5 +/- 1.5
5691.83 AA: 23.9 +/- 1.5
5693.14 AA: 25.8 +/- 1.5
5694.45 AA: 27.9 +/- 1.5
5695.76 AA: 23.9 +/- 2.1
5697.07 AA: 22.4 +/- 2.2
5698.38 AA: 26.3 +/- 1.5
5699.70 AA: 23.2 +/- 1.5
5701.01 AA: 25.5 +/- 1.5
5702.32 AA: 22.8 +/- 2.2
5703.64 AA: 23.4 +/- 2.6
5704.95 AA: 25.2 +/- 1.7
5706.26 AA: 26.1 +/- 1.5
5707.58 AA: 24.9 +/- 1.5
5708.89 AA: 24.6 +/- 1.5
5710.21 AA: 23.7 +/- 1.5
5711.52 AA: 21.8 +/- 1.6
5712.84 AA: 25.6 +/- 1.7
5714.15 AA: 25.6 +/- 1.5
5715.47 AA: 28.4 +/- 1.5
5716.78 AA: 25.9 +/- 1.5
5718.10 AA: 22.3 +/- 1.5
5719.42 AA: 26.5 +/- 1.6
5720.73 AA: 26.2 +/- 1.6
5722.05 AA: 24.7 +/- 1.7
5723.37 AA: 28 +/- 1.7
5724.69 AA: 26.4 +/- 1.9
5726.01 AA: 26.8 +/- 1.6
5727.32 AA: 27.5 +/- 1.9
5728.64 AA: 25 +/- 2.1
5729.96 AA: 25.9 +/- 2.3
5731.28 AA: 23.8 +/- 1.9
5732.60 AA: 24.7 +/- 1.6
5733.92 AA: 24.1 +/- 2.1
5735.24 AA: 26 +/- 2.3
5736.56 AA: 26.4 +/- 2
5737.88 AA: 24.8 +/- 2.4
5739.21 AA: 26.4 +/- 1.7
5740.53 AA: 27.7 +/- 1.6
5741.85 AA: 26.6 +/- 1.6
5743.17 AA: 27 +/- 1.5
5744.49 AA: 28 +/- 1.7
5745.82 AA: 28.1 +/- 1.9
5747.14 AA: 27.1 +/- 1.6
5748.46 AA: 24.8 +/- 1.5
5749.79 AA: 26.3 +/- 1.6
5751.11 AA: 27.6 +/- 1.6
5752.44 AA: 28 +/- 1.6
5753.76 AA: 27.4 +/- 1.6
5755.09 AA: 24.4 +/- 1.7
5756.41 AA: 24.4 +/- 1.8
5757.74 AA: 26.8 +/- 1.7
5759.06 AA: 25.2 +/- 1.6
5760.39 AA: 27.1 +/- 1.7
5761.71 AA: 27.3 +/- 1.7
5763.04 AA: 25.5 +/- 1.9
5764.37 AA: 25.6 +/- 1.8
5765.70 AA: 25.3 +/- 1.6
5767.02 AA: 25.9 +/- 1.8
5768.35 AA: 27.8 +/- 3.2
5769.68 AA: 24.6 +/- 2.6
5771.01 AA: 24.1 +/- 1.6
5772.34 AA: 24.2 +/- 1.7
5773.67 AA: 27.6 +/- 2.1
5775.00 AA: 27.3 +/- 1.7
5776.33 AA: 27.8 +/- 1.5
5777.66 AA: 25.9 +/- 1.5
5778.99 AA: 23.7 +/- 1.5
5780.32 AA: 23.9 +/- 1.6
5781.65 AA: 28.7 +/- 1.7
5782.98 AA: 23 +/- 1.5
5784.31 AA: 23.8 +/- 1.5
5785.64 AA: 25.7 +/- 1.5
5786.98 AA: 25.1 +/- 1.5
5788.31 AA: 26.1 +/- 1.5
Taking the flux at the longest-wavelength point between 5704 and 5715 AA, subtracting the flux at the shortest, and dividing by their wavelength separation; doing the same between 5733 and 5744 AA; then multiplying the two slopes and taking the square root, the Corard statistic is 0.12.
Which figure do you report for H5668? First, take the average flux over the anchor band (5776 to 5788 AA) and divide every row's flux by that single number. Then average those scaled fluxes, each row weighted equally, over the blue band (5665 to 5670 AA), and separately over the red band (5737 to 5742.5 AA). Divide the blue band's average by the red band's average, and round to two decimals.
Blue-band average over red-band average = 0.96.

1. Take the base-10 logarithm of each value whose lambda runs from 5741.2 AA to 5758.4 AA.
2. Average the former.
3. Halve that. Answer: 0.713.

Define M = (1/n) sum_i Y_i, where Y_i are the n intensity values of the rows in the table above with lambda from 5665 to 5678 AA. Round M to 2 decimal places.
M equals 25.89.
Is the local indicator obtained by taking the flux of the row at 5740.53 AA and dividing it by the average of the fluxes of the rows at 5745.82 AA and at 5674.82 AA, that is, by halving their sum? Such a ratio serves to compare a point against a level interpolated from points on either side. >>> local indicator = 1.00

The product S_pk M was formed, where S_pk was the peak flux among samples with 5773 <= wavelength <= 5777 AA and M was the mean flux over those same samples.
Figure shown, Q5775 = 766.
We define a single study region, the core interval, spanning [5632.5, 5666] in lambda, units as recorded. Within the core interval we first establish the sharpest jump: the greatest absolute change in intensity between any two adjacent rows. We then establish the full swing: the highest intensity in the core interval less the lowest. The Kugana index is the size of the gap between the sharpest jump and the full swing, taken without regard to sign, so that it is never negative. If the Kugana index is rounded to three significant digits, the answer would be 1.90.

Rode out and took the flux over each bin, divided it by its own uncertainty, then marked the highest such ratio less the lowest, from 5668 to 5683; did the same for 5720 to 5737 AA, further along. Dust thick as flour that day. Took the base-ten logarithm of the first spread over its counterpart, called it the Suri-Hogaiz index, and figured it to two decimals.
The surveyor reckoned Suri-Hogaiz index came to 0.20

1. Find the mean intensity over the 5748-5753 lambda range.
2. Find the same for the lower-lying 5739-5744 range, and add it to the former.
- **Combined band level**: 54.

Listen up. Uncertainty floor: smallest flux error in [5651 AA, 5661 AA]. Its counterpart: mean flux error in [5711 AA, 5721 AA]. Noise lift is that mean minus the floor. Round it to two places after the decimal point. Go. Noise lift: 0.06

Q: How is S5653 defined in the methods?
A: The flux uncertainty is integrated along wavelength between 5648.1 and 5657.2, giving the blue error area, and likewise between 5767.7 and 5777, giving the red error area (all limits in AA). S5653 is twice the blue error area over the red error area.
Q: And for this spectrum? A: 1.99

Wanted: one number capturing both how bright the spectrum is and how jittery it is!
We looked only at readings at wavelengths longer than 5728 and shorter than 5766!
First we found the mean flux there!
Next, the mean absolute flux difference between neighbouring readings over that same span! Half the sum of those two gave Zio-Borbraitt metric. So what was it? 13.6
